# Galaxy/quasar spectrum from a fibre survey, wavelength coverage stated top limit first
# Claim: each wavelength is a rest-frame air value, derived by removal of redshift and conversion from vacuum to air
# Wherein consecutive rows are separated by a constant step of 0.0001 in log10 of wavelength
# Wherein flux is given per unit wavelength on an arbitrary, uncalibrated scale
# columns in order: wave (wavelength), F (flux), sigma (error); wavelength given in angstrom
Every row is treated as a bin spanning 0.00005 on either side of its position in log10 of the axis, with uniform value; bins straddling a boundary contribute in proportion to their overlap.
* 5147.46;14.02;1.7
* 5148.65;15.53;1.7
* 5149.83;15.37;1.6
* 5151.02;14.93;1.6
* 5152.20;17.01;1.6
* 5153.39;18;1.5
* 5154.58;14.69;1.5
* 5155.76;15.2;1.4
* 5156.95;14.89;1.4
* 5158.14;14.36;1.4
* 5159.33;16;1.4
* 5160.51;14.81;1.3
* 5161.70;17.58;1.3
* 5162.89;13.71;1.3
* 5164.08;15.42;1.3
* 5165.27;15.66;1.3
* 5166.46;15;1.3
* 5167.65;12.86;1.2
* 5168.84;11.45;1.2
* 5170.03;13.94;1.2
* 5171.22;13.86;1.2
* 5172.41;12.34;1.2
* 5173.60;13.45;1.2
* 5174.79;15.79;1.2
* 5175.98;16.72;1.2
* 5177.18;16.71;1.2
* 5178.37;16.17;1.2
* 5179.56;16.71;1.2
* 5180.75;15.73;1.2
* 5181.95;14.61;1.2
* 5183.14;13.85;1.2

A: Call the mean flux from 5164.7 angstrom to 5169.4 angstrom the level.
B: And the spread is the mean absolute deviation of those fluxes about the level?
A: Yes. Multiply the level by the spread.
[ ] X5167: 22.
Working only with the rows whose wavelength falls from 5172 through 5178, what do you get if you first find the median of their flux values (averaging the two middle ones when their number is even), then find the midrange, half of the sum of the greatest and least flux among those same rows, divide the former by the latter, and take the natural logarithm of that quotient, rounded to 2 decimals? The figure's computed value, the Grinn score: 0.08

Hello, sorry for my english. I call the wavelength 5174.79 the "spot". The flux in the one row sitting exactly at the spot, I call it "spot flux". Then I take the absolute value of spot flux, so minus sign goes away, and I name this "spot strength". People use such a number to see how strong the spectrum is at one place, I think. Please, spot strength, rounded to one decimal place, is 15.8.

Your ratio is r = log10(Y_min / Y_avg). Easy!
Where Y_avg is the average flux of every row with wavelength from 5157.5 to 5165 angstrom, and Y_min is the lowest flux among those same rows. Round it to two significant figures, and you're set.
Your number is -0.048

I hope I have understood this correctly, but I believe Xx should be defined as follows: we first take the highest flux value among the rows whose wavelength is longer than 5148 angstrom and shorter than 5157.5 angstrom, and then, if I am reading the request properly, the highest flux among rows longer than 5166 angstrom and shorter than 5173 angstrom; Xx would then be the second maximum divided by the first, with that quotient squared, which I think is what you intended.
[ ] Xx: 0.69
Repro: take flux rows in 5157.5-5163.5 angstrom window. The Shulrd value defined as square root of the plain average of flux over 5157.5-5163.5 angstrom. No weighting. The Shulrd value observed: 3.91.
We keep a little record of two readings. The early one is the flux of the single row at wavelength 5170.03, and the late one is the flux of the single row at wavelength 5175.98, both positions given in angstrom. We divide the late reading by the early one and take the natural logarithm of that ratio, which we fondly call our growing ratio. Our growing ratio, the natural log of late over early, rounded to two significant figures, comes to 0.18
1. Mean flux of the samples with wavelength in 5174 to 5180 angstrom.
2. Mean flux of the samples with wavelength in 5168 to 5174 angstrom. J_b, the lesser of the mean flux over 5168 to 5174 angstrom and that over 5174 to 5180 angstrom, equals 13.0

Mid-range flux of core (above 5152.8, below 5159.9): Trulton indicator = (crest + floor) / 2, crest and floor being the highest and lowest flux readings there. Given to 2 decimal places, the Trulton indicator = 16.18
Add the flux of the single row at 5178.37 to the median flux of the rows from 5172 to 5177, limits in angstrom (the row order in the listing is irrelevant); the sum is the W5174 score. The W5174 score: 30.8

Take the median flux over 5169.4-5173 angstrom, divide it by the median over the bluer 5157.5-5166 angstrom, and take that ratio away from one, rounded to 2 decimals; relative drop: 0.10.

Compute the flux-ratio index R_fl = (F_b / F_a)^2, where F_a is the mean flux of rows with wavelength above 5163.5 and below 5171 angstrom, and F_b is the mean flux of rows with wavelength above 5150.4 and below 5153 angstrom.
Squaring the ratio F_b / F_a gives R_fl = 1.3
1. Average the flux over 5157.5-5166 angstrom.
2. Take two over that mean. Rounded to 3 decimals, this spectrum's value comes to 0.130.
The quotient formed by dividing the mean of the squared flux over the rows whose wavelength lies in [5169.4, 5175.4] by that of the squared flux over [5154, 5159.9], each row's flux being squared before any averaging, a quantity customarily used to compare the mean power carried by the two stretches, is 0.86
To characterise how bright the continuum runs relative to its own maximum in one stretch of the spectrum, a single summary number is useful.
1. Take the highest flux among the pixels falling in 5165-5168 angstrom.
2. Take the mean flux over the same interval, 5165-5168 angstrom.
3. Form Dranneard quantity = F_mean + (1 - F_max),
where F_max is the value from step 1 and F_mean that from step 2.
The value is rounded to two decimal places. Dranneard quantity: -0.15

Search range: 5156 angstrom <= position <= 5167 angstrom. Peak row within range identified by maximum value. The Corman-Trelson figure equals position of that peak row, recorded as 5161.70 angstrom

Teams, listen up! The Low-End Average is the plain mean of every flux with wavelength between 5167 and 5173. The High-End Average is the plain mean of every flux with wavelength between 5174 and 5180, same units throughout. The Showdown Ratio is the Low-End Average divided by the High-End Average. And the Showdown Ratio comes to 0.79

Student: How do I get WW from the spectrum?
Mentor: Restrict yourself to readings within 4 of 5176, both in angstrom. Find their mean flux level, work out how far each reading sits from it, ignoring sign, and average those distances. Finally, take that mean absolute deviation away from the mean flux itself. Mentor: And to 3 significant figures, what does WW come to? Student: 14.0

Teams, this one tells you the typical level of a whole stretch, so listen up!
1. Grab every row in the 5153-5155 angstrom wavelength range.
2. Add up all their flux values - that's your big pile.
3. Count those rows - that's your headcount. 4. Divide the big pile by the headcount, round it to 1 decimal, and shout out 16.3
